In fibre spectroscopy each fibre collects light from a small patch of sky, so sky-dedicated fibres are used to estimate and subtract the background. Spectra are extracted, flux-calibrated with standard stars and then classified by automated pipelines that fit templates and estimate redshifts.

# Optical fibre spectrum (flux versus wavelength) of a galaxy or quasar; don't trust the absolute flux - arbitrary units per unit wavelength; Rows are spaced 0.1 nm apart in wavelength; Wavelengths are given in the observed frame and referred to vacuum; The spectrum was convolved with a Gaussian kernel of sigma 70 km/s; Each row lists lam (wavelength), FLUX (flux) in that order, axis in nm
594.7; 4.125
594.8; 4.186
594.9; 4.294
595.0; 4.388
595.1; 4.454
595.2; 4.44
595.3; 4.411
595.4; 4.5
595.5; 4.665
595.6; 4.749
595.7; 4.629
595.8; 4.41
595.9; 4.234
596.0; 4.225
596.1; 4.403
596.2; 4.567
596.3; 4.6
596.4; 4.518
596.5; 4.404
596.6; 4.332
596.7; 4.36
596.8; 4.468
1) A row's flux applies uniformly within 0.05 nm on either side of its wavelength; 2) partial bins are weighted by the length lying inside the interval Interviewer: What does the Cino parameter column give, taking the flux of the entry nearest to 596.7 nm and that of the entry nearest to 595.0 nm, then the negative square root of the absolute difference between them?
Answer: -0.17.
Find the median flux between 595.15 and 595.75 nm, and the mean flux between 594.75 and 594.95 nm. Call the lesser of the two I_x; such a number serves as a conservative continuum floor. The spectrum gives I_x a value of 4.24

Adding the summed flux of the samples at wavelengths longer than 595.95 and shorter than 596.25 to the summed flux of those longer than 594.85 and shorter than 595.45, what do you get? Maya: 40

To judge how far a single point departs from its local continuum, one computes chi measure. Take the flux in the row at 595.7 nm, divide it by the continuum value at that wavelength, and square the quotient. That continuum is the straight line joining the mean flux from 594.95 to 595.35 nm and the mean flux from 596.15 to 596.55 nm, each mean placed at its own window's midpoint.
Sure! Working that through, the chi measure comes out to 1.07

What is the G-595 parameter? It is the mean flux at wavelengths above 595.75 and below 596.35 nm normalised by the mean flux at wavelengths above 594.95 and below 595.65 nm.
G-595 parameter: 0.98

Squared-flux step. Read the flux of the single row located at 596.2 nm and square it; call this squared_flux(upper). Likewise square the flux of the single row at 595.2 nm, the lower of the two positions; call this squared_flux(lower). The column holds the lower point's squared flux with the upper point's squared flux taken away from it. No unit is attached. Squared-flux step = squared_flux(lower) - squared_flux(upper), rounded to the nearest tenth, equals -1.1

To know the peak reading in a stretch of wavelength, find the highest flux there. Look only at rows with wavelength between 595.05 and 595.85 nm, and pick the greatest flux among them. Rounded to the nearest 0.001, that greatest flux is 4.749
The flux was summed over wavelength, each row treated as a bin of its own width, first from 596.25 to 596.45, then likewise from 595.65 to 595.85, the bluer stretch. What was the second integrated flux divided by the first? 0.99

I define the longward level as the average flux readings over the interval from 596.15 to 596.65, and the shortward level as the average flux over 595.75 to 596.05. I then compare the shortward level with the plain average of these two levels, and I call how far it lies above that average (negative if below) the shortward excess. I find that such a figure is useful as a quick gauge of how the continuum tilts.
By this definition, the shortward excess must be -0.097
